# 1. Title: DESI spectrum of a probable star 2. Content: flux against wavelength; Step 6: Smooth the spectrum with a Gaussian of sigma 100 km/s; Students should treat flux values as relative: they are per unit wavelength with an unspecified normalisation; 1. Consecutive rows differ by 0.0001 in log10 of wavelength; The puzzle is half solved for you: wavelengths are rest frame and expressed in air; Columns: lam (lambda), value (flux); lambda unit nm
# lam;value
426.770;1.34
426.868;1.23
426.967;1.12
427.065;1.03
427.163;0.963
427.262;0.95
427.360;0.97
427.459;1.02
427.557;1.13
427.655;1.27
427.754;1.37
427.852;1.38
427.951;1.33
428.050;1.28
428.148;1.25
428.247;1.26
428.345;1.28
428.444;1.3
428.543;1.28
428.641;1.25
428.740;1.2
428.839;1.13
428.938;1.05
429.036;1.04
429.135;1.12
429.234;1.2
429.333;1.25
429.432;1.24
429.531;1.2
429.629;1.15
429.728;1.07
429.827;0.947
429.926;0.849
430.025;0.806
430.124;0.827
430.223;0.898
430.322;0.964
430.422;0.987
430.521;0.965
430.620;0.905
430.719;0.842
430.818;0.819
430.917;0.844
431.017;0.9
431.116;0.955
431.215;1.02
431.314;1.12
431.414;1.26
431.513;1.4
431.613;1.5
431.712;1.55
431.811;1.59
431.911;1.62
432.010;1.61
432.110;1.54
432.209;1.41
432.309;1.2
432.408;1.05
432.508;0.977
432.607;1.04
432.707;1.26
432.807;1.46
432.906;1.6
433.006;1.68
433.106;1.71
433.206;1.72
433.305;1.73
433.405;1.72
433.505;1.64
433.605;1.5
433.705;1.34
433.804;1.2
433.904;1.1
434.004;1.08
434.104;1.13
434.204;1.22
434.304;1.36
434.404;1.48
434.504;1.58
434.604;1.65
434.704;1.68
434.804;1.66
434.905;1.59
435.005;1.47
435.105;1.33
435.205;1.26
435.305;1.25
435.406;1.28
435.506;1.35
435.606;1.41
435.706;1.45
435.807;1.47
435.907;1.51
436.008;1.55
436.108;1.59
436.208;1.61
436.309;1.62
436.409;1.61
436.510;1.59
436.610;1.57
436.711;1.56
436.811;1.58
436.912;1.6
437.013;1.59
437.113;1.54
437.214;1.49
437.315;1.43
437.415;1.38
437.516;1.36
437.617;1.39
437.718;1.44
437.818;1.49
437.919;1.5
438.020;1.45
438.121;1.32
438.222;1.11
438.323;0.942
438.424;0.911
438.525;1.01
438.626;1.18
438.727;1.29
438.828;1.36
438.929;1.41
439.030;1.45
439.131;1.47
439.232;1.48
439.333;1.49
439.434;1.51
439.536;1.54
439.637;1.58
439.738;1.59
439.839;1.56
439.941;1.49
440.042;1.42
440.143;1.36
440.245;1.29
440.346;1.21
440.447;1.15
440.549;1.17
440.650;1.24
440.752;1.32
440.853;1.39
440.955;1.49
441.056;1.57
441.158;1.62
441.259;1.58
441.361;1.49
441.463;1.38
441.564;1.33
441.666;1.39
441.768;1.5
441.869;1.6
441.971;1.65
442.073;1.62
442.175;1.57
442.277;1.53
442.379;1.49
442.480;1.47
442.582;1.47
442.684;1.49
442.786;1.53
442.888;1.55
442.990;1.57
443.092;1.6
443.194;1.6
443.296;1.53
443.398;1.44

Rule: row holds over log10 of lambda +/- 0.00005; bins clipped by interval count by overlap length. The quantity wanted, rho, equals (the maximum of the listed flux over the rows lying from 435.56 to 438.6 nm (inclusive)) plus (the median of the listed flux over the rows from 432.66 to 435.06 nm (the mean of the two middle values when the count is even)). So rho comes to 3.16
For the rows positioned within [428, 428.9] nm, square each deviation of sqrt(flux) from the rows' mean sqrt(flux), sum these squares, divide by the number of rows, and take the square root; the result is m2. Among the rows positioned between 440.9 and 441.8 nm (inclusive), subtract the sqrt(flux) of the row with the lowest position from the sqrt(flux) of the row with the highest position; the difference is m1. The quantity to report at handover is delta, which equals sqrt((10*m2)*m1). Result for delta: 0.03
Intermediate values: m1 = 0.00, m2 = 0.023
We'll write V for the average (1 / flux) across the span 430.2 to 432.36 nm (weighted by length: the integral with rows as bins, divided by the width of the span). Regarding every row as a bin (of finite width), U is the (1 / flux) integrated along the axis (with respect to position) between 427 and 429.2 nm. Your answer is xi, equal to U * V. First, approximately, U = 1.90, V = 0.90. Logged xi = 1.70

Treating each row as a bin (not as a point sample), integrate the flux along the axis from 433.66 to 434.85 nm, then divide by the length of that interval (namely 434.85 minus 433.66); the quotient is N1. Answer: 1.4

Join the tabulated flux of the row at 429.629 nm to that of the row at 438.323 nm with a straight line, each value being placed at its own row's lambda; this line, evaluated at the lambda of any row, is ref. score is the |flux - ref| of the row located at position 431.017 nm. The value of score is 0.22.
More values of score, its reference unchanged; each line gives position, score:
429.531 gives 0.05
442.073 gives 0.77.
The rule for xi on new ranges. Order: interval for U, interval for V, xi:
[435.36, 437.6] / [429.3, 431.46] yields 1.54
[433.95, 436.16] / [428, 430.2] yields 1.42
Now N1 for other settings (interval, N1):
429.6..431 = 0.9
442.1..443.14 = 1.5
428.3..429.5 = 1.2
